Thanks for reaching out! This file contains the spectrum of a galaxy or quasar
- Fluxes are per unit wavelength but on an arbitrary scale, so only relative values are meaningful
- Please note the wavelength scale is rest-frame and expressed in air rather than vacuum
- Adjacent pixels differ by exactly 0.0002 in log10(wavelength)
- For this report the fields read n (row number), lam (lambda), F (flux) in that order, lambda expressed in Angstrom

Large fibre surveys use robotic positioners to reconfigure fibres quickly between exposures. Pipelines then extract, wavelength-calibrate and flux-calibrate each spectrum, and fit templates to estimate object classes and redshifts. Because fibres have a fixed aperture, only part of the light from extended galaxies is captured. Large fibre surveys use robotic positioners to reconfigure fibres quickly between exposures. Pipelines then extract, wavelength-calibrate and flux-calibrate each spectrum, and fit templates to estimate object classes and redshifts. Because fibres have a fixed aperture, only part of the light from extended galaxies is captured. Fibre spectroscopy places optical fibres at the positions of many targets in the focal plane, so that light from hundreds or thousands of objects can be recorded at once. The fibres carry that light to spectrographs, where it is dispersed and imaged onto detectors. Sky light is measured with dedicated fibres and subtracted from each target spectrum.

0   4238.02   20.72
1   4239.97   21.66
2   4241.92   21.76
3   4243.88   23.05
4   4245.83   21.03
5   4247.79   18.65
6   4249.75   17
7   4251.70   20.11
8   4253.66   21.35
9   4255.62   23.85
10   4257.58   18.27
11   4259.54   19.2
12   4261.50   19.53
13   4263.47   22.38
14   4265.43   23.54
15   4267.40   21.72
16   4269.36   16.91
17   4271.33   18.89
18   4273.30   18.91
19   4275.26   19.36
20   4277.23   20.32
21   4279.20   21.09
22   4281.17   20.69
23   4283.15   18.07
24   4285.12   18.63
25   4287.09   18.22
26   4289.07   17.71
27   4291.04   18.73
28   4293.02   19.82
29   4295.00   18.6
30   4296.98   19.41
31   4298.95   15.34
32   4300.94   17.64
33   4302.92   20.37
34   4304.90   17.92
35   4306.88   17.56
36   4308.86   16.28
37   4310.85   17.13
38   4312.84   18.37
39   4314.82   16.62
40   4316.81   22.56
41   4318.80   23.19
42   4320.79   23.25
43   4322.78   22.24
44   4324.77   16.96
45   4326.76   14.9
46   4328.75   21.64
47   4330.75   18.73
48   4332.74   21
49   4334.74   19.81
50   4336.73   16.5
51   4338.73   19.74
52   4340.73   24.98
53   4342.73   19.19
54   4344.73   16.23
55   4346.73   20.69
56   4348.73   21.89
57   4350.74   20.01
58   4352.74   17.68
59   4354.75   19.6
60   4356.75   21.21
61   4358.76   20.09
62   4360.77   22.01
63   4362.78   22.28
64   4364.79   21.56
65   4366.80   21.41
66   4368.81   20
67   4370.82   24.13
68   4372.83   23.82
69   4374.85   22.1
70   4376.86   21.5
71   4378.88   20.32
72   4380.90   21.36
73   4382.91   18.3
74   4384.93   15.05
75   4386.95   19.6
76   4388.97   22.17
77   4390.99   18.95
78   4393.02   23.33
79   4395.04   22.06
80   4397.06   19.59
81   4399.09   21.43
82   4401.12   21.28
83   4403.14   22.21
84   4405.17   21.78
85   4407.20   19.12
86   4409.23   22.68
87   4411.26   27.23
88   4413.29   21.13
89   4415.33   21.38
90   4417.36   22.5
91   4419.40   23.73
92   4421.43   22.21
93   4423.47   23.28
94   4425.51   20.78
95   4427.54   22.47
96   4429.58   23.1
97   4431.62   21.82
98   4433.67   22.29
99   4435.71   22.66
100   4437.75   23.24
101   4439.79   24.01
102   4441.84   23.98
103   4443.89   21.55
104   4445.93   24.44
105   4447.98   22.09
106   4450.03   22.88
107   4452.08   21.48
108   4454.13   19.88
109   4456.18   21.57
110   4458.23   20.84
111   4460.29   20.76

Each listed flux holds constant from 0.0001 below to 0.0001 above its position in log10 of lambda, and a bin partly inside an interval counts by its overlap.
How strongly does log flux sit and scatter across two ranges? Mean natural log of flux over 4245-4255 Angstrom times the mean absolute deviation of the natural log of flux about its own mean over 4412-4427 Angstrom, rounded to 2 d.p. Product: 0.12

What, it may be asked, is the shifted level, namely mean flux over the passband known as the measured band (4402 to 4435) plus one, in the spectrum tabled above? 23.4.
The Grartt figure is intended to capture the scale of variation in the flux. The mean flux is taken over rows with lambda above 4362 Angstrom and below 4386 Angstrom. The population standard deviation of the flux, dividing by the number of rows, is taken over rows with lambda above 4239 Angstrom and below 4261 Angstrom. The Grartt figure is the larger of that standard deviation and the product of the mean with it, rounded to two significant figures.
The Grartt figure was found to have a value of 42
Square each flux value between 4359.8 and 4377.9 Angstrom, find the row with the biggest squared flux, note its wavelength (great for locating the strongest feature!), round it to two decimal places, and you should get 4370.82 Angstrom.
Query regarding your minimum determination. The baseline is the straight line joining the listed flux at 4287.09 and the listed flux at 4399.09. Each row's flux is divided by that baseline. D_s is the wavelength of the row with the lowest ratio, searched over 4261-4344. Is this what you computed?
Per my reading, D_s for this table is 4326.76 Angstrom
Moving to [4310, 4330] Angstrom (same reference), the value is 4326.76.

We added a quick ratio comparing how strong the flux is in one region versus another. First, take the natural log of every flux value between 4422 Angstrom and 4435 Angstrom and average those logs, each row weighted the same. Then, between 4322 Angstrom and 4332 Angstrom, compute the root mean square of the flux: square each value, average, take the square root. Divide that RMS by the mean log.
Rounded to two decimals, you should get 6.15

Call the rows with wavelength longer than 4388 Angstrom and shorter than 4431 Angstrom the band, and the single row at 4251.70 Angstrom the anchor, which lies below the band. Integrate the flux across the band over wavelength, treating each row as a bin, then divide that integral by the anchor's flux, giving 47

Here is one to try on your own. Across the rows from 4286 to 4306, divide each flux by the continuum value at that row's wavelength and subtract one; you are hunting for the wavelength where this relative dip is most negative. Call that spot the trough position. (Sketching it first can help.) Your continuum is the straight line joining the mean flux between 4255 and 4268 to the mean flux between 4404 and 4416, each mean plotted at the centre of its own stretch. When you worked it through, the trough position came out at 4298.95 Angstrom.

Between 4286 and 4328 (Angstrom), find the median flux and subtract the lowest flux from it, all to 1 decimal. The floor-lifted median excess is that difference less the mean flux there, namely -15.4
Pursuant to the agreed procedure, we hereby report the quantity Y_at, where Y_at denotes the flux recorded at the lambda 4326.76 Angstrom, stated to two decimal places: 14.90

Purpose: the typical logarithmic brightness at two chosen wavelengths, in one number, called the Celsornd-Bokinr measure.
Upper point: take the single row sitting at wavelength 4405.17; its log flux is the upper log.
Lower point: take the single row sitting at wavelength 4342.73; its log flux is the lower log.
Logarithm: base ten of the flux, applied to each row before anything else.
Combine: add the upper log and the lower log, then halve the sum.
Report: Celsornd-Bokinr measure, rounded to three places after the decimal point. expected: 1.311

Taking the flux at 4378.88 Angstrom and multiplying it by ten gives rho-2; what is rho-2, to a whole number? 203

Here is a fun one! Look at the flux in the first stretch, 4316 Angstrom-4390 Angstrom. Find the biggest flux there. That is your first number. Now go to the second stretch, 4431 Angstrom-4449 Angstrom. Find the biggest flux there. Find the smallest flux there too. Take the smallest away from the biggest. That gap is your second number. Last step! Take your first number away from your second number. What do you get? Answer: -22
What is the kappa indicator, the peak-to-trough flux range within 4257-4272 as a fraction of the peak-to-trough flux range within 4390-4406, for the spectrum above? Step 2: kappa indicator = 1.5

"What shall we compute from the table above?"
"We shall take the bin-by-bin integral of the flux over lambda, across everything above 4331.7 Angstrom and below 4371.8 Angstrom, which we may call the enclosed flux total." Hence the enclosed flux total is 822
